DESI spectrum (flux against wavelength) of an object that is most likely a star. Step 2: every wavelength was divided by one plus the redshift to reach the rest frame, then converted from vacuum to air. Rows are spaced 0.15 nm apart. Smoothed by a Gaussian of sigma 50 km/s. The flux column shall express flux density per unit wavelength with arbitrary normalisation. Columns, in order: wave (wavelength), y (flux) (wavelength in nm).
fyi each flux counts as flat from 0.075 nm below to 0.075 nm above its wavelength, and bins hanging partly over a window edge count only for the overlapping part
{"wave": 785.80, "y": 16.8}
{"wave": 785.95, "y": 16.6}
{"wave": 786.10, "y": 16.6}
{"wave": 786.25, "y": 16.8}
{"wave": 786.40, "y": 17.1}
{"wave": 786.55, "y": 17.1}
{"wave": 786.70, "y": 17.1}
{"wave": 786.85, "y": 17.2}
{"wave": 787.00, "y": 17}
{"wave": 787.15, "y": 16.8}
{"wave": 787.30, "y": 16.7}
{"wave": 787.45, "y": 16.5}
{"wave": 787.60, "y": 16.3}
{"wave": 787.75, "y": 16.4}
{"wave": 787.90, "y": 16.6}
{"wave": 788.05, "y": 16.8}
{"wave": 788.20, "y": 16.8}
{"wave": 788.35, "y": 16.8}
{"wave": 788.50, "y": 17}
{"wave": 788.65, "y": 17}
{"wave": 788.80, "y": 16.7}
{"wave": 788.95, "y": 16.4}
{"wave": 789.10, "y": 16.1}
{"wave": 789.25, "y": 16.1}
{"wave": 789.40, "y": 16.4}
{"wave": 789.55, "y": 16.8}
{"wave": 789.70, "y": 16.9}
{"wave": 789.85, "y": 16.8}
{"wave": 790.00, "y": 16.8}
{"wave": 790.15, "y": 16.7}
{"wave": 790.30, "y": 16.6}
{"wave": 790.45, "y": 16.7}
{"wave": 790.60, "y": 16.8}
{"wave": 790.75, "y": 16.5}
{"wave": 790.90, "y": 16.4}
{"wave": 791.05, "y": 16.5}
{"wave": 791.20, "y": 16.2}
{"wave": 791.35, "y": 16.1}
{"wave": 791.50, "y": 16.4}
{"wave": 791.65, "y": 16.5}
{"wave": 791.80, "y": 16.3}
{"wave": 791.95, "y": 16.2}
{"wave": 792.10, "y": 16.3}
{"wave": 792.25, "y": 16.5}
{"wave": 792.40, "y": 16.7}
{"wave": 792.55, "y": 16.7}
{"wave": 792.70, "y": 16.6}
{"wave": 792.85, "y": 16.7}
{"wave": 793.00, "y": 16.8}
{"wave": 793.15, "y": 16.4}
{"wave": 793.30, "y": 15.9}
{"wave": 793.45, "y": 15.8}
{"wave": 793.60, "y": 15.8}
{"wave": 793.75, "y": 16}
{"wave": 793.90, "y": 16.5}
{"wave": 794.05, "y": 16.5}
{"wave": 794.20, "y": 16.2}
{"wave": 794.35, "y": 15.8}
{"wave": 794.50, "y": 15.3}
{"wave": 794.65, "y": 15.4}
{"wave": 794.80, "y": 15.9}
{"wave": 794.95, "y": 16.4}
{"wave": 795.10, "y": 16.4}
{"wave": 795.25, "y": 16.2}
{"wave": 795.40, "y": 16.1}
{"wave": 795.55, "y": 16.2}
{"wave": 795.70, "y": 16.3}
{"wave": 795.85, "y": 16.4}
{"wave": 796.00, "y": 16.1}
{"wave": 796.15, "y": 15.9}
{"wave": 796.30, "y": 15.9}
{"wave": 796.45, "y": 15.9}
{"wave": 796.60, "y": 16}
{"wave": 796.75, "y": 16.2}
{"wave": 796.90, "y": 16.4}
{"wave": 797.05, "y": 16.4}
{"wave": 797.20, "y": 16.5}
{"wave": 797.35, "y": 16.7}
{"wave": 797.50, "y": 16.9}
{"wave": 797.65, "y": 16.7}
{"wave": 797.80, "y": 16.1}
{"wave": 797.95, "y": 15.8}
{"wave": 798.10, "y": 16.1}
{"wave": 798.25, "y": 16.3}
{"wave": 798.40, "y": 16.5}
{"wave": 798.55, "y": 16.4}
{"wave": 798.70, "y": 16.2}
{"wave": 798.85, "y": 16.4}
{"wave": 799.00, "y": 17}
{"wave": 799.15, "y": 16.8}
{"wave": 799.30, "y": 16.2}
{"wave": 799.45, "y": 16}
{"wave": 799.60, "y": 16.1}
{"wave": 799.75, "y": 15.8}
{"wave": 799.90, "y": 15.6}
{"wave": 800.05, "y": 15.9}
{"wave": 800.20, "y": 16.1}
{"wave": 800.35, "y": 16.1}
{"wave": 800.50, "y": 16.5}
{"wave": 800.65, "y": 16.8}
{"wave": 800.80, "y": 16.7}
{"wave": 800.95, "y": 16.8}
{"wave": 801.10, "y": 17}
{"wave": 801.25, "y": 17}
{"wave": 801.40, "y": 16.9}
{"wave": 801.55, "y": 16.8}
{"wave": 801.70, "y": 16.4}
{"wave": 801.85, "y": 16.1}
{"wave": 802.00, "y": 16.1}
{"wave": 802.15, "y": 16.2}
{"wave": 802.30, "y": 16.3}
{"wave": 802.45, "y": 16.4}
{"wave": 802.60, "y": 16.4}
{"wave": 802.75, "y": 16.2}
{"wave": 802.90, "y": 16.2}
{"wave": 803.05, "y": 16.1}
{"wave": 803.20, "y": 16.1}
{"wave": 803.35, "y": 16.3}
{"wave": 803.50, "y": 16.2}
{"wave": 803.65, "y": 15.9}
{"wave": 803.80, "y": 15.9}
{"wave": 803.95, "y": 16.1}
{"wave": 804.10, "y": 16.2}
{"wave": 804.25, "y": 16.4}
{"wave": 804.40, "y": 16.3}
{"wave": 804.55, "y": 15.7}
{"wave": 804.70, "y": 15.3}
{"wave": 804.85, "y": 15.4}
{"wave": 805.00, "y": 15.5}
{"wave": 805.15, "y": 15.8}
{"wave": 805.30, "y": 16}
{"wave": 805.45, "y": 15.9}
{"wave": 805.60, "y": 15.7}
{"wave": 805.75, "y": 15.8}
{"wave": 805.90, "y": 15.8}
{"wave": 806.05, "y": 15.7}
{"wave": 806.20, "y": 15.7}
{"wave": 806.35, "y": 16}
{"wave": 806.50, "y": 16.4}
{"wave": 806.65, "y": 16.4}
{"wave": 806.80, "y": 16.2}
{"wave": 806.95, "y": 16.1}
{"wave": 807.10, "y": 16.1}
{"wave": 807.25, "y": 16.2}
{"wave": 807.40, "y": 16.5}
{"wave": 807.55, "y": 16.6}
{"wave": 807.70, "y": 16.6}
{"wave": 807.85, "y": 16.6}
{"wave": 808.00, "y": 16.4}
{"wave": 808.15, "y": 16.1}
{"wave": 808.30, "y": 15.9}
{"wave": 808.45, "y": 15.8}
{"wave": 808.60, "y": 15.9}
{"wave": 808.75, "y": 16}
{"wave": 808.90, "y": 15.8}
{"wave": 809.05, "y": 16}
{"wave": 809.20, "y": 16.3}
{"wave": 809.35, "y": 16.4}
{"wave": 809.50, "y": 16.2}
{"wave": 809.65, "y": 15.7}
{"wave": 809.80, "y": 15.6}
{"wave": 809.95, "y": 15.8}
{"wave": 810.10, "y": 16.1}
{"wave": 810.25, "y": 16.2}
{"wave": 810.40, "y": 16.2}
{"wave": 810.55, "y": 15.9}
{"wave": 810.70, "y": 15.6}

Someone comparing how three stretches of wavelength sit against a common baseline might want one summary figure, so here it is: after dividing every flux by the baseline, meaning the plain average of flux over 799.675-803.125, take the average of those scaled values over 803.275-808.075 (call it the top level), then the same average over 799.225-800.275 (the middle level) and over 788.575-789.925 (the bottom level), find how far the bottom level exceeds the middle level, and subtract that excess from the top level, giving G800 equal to 0.94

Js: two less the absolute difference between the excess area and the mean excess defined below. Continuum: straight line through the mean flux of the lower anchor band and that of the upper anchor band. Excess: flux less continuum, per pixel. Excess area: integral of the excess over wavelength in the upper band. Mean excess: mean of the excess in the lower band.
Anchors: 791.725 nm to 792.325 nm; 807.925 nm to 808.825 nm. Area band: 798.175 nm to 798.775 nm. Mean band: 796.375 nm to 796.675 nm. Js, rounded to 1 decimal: 1.6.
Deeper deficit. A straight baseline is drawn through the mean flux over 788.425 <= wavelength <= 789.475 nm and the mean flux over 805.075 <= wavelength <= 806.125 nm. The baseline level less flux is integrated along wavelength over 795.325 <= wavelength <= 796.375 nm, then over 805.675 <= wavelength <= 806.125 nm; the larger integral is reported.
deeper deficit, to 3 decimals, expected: 0.109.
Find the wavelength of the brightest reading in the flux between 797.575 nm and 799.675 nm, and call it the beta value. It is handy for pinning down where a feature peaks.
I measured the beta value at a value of 799.00 nm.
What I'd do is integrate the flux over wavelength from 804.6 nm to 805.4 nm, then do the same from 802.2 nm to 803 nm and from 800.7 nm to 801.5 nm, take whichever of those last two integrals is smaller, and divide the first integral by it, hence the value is 0.96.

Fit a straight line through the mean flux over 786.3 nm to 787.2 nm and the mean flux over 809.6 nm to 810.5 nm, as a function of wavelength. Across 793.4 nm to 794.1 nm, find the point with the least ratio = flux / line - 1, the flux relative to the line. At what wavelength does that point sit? 793.45 nm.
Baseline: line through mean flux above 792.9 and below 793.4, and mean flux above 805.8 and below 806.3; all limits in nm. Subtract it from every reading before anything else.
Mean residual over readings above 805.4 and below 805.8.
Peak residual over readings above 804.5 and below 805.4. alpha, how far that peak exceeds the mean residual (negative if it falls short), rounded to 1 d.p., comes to 0.2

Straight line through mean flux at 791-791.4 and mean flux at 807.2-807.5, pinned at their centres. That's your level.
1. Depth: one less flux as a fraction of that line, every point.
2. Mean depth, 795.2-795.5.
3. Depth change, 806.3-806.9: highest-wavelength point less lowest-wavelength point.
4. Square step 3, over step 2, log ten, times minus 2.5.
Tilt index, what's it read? 4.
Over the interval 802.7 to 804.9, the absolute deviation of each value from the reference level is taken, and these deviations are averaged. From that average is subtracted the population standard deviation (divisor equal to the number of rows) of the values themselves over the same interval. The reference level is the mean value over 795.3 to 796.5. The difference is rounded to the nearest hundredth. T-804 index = -0.09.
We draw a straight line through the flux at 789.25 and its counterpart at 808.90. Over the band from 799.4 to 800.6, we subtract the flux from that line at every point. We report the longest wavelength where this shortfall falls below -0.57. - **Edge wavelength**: 800.50 nm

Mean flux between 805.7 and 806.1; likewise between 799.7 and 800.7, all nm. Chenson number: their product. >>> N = 254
